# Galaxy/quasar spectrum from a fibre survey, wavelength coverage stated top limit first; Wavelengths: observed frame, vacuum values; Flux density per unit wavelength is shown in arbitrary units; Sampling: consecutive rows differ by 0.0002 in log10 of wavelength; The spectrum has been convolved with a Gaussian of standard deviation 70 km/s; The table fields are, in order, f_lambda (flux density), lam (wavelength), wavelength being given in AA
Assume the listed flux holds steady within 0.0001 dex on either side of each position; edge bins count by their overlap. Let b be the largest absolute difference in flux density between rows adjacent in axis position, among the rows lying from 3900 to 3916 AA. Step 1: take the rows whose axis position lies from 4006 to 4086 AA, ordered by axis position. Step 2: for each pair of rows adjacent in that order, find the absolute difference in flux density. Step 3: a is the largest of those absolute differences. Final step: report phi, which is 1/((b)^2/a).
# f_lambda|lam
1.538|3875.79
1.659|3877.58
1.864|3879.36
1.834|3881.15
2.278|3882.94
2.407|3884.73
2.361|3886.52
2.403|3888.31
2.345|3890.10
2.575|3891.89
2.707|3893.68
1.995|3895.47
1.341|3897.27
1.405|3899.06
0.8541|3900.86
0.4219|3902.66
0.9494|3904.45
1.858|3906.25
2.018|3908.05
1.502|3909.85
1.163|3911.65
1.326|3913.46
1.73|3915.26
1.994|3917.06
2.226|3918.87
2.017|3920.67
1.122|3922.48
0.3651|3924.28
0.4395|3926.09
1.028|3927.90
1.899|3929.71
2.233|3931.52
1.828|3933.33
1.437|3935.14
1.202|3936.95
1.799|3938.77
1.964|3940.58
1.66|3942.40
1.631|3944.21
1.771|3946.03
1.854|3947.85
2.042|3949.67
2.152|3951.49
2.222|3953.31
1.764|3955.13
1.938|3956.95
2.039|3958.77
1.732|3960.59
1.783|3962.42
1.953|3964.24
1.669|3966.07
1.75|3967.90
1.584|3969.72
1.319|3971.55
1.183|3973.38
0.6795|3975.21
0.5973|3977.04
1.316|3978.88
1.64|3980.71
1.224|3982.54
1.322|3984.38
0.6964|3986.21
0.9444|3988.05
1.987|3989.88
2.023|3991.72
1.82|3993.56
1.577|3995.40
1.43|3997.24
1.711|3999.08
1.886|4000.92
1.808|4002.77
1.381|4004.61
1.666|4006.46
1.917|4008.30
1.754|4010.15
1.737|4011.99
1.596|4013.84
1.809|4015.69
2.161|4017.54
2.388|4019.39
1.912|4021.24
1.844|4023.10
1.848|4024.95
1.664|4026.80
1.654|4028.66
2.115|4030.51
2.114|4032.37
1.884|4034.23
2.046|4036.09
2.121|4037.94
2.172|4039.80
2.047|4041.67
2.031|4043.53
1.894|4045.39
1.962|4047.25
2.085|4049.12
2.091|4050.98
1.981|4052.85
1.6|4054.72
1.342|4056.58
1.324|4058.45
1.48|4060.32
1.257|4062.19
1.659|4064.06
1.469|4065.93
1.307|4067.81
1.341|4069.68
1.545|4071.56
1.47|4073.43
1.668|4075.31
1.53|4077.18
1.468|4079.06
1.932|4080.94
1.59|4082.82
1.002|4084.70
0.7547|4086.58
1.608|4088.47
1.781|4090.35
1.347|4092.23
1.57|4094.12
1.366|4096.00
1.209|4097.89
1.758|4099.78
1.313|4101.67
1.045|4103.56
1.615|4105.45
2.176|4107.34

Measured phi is 0.7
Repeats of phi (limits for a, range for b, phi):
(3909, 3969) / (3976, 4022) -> 0.8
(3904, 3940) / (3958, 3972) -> 9.6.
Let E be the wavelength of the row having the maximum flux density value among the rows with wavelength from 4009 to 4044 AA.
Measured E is 4019.39 AA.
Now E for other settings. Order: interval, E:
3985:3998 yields 3991.72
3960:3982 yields 3964.24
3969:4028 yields 4019.39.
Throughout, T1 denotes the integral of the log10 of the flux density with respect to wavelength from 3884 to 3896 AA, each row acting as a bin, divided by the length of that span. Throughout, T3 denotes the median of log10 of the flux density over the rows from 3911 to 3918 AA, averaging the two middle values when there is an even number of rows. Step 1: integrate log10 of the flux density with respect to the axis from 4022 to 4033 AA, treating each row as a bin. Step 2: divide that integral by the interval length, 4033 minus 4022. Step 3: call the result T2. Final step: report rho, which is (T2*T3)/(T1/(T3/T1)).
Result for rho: 0.06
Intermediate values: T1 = 0.38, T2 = 0.27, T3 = 0.18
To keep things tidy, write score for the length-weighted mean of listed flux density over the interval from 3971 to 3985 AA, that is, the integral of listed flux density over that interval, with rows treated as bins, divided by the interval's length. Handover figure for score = 1.15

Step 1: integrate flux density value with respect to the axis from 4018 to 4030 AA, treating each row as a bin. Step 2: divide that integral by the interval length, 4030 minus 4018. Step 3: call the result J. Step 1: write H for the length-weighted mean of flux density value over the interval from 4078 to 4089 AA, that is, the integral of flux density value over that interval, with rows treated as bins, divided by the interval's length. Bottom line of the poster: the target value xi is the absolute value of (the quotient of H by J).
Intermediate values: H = 1.4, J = 1.90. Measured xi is 0.73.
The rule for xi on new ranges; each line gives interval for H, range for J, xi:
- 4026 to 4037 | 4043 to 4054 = 0.96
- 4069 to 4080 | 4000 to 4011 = 0.87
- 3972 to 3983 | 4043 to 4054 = 0.56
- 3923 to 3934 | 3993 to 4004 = 0.76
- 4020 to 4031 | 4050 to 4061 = 1.12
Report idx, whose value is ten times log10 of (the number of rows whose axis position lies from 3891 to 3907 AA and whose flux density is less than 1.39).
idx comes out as 6.0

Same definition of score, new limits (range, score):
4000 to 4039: 1.87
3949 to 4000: 1.57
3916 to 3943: 1.55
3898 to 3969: 1.61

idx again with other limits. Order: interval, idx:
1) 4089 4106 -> 7.0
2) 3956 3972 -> 0.0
